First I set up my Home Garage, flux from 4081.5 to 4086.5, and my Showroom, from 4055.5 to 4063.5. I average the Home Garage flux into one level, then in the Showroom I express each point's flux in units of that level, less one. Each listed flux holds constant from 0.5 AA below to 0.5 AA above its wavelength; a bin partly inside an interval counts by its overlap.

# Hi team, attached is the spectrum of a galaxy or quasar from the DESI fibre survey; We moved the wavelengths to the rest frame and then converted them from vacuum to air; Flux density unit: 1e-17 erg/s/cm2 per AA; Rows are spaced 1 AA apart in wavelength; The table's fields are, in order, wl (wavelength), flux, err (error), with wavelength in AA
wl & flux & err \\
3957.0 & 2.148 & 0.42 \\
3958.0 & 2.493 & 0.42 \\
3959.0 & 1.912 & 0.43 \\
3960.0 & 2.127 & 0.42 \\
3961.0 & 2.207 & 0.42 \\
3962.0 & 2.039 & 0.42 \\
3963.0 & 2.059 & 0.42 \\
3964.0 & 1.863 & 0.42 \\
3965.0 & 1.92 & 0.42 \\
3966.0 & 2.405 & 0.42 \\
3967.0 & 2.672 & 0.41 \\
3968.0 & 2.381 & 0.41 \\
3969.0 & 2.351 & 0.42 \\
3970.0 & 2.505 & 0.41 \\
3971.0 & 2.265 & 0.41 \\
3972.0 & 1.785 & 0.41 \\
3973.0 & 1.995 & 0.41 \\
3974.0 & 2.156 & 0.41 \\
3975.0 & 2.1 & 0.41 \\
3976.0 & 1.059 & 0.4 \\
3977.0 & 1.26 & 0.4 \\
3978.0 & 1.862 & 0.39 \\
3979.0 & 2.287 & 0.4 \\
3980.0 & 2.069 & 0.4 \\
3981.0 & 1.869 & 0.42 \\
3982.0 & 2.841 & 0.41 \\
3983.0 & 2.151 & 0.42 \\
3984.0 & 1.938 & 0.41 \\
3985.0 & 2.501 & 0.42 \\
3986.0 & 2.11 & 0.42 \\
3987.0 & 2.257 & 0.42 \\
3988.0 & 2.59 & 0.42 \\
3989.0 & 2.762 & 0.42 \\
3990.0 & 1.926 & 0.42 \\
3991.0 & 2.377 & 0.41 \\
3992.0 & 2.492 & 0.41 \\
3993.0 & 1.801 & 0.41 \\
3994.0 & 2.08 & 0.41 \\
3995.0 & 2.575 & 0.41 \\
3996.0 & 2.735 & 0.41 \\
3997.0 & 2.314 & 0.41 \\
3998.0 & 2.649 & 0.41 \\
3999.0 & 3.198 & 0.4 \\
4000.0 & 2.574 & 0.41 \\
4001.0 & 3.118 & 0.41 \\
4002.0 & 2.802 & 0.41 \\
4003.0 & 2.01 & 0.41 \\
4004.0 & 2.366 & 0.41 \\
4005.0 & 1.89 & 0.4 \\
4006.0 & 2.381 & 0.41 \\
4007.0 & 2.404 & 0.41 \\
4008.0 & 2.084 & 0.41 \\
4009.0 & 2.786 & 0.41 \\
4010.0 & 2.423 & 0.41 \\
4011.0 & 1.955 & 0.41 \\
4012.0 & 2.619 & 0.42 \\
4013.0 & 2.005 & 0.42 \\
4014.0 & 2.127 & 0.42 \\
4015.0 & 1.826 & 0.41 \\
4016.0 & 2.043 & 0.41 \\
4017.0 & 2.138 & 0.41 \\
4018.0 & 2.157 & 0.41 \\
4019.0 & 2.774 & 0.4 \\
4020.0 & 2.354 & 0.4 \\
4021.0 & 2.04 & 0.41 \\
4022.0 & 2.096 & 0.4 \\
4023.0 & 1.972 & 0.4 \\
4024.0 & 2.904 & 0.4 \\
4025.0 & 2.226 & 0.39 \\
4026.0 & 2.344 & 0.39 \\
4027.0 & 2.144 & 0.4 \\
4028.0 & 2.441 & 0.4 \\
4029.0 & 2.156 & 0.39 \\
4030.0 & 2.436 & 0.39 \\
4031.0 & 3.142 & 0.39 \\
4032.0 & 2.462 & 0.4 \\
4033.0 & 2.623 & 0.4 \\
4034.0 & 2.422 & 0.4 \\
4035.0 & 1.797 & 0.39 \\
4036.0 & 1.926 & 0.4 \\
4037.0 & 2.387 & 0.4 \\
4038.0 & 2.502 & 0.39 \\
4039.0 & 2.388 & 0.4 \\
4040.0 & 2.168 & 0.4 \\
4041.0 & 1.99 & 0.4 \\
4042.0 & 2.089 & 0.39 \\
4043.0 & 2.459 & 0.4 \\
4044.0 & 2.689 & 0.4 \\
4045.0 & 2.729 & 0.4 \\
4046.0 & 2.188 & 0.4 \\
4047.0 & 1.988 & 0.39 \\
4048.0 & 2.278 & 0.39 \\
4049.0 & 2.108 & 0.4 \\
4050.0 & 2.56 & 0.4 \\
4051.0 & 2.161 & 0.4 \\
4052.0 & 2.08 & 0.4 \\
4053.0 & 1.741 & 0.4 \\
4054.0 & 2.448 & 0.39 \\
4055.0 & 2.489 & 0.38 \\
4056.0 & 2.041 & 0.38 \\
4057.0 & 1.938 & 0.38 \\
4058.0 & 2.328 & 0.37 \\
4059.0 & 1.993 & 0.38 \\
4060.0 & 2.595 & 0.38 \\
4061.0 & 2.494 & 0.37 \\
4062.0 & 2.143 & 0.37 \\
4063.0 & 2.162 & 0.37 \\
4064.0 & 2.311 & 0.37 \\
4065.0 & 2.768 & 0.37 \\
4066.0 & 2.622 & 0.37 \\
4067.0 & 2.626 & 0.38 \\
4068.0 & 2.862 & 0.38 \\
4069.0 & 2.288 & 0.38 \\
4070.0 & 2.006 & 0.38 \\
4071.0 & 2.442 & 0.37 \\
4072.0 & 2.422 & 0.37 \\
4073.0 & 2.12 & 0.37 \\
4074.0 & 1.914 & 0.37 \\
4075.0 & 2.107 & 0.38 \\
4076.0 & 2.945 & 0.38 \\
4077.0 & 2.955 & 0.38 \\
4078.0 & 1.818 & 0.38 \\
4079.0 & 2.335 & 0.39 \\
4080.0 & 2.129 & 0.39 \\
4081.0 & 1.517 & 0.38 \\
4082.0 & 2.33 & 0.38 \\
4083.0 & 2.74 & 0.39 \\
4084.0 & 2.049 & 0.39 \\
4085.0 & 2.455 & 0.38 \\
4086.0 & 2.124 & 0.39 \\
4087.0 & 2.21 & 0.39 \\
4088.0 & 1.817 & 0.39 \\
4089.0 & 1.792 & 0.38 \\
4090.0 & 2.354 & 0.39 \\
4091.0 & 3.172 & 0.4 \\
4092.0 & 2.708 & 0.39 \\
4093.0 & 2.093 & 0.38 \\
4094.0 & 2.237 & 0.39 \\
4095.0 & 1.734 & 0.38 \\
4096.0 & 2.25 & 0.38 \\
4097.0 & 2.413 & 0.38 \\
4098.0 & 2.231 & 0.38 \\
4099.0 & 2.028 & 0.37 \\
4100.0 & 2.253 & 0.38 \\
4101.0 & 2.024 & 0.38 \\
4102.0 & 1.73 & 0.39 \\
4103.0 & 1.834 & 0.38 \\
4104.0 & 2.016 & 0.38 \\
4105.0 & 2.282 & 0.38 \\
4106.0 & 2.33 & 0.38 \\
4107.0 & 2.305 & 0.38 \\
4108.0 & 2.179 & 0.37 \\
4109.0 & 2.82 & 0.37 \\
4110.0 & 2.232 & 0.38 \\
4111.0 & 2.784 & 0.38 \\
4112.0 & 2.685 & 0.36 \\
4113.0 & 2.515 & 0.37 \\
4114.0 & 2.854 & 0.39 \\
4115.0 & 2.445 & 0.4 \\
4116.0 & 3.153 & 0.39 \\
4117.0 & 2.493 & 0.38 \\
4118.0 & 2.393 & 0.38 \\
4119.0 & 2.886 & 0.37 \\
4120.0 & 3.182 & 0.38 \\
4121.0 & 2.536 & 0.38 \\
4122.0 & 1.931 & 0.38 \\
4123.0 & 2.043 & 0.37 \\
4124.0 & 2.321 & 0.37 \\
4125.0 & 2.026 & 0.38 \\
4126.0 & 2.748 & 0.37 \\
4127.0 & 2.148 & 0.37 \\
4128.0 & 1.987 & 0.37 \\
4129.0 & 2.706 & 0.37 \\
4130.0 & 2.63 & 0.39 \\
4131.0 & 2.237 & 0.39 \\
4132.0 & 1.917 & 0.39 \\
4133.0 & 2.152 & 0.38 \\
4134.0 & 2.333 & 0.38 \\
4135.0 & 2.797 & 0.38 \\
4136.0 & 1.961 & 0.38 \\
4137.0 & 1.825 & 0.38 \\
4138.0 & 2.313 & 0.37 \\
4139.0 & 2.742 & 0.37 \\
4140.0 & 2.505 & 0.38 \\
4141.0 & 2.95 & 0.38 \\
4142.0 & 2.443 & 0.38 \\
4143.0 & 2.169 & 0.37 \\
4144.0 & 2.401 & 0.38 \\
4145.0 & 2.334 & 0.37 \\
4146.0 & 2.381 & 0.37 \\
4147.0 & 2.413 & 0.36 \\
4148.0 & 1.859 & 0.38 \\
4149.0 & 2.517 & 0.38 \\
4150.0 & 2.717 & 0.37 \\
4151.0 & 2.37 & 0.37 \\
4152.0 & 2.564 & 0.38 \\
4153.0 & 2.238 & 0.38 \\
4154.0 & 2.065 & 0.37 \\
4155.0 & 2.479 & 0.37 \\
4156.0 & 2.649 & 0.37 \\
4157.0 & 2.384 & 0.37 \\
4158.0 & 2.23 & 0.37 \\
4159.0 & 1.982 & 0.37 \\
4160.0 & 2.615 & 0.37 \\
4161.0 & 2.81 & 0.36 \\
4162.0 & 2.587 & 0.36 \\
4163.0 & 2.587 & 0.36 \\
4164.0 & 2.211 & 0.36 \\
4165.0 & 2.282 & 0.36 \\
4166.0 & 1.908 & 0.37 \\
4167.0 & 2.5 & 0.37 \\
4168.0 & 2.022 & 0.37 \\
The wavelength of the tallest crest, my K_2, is 4060.0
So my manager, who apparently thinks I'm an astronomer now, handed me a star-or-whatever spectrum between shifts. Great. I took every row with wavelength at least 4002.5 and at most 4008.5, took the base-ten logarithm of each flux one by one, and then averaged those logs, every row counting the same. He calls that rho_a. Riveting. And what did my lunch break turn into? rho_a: 0.338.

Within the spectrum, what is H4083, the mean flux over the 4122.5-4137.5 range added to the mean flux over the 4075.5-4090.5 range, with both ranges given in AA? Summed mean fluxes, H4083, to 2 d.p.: 4.49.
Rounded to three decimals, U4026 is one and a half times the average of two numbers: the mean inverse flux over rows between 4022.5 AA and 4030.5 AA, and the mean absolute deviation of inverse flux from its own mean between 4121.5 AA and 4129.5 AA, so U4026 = 0.363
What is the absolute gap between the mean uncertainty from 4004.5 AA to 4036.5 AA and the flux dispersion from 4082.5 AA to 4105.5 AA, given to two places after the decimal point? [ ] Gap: 0.06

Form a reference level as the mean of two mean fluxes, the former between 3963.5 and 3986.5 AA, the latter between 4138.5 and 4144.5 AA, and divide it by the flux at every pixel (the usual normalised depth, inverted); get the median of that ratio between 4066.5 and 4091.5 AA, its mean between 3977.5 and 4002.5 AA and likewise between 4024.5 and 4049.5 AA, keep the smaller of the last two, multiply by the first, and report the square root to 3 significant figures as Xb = 1.00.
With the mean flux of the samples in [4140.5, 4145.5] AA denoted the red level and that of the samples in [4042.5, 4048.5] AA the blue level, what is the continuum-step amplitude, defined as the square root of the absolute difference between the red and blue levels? 0.27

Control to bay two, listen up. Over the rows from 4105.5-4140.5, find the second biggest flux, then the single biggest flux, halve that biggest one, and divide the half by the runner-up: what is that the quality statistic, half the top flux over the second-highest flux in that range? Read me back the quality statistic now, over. 0.505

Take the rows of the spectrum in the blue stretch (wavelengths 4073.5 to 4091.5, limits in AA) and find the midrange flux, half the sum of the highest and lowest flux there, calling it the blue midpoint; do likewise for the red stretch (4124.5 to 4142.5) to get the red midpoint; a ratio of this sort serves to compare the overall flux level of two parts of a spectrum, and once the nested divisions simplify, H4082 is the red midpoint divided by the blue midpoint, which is 1.02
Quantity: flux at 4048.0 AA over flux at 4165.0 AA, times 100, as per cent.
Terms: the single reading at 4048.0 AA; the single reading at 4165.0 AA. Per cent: 100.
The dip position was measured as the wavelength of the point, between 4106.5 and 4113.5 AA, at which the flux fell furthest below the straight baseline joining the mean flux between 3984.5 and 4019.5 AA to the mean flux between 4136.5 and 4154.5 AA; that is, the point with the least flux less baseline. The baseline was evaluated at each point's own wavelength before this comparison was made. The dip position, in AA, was 4108.0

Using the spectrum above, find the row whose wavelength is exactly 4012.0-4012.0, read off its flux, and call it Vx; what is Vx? 2.619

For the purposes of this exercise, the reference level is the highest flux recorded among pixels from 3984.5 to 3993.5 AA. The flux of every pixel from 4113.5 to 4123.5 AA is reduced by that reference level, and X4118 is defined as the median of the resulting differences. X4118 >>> -0.25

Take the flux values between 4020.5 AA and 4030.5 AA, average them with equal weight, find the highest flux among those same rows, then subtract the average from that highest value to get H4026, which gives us 0.63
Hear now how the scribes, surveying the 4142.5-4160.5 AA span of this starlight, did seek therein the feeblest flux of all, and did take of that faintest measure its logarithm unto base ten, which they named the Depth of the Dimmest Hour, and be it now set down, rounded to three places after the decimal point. 0.269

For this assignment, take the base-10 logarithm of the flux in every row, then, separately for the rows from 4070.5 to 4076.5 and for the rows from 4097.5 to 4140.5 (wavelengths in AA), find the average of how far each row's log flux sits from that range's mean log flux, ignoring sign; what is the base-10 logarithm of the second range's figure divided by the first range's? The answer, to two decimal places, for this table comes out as 0.02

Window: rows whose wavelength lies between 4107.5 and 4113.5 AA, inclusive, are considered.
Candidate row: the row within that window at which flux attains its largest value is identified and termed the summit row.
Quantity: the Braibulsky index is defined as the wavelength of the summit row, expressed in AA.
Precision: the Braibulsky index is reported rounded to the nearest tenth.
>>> 4109.0 AA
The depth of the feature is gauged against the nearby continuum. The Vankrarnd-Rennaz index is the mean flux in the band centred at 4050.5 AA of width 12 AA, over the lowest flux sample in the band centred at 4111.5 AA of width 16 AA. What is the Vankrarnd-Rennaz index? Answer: 1.11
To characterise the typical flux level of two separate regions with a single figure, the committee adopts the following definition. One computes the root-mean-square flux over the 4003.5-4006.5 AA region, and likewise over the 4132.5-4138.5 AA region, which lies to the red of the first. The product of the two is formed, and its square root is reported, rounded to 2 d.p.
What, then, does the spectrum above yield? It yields 2.24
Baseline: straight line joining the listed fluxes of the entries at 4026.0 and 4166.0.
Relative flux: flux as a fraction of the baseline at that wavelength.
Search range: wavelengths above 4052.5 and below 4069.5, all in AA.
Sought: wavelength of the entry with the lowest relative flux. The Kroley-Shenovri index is 4053.0 AA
